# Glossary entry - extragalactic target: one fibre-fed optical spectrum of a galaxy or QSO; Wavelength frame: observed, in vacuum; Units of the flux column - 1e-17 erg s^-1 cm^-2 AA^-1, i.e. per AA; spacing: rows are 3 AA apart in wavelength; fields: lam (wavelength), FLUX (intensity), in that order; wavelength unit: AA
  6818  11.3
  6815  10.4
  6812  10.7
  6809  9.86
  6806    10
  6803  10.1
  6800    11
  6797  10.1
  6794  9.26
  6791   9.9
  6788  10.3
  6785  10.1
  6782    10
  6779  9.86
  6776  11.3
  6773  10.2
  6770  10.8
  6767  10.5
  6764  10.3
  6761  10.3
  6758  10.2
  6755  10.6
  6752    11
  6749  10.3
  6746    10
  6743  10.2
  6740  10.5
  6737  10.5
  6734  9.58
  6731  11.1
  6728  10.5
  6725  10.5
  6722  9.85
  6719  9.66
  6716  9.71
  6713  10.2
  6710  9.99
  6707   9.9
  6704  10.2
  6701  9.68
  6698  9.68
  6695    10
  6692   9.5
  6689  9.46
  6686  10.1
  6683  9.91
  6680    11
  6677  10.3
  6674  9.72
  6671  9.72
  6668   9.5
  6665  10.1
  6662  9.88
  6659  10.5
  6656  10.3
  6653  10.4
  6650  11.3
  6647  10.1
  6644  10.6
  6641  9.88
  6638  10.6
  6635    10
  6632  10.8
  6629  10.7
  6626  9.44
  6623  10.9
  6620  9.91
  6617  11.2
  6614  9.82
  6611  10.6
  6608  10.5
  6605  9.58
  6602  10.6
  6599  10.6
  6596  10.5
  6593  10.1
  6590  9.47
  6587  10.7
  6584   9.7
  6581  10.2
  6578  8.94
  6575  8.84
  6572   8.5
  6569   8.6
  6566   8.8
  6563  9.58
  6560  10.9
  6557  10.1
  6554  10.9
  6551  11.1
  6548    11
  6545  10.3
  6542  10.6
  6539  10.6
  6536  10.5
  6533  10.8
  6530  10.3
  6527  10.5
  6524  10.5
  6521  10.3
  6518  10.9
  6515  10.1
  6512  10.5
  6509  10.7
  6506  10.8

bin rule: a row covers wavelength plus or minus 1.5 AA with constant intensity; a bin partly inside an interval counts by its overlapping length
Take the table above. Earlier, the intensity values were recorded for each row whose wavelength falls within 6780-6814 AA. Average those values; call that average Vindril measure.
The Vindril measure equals 10.1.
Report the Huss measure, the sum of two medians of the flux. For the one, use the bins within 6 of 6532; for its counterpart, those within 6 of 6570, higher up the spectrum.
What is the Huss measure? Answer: 19.2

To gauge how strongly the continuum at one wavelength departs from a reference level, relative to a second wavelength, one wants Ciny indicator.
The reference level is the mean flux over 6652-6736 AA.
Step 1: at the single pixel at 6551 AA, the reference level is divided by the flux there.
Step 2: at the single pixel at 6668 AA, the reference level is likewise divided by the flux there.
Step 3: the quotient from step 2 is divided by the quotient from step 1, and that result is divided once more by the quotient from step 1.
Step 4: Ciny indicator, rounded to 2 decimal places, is 1.29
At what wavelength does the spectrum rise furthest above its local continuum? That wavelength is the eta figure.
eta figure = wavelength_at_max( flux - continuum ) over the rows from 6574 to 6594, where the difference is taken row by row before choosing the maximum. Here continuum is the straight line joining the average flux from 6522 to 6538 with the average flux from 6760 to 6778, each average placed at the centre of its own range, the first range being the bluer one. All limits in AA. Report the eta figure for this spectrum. 6587 AA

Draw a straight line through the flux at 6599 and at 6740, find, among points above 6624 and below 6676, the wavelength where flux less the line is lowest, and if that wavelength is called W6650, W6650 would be 6626 AA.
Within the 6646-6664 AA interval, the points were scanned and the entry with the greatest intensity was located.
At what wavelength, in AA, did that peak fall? 6650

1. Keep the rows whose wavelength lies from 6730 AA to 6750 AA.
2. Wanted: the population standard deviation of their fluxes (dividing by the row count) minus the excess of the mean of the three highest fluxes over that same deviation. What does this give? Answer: -9.8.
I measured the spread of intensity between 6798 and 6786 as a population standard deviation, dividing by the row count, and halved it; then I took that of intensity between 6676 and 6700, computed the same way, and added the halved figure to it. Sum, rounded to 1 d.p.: 0.7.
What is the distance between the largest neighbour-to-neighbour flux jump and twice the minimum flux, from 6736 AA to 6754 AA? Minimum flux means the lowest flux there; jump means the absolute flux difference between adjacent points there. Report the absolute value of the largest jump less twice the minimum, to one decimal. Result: 19.3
